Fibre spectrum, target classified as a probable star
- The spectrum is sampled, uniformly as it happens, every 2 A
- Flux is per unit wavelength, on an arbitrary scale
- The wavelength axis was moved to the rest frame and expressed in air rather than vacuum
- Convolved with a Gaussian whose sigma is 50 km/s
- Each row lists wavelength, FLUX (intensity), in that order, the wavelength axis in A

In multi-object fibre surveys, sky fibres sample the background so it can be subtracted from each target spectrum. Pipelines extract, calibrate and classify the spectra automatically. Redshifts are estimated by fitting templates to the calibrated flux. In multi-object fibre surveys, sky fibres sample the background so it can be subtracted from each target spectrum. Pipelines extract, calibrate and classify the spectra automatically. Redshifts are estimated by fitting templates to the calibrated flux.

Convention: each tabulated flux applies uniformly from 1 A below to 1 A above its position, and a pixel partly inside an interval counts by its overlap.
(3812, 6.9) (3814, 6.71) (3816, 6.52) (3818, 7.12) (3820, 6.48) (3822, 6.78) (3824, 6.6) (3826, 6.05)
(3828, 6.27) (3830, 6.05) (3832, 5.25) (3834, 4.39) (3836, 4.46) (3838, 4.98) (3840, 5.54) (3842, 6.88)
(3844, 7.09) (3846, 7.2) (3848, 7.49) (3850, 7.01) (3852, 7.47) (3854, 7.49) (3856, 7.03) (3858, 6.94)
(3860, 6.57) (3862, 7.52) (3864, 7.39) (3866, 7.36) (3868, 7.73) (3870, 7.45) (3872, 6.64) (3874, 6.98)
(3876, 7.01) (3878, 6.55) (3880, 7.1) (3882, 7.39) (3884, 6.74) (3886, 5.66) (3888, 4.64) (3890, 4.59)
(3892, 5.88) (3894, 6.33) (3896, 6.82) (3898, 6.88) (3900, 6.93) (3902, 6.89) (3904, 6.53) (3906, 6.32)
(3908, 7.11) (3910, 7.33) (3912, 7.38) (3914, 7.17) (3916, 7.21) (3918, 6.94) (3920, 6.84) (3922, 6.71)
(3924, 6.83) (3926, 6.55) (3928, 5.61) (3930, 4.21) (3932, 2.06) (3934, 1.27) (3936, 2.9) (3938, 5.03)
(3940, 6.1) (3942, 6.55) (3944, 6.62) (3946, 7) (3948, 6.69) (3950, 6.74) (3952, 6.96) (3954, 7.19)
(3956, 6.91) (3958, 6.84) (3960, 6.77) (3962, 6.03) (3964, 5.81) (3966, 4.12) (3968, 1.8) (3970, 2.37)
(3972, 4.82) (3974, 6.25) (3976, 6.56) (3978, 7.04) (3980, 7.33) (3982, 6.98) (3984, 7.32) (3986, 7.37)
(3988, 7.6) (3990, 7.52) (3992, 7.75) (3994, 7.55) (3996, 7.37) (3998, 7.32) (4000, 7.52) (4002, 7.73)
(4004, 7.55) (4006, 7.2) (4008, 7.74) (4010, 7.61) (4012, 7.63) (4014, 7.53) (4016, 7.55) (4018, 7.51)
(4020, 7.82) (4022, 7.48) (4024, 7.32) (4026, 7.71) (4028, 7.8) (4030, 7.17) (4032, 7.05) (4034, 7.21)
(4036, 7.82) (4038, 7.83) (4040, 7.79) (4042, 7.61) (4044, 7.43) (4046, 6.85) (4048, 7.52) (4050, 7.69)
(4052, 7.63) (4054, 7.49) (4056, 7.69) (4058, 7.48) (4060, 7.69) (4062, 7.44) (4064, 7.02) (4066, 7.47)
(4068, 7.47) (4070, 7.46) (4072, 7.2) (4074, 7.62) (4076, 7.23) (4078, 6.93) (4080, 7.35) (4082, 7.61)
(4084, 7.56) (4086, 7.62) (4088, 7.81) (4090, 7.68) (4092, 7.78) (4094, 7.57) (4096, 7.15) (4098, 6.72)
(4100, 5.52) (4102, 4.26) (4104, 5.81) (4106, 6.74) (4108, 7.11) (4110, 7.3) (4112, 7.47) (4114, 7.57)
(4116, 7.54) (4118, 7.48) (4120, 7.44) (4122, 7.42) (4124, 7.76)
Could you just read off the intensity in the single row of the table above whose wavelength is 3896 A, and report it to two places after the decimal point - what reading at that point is 6.82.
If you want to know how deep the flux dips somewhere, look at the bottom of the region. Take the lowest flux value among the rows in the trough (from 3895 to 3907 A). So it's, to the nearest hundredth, 6.32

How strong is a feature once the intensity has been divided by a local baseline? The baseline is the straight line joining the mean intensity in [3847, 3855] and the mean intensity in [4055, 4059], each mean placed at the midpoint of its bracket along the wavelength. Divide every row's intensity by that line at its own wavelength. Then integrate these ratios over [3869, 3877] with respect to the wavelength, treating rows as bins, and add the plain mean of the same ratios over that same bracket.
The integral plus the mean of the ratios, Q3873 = 8.6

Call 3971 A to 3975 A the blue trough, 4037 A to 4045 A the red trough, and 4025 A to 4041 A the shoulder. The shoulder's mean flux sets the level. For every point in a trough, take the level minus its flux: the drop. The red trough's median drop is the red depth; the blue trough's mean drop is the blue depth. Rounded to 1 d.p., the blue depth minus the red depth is 2.2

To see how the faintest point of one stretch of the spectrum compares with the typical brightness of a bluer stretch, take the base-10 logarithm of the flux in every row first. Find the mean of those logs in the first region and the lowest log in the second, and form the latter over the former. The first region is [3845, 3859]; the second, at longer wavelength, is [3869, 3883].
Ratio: 0.95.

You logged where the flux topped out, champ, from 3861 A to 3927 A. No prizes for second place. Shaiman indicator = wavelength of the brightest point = 3868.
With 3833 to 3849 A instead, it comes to 3848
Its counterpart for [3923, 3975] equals 3954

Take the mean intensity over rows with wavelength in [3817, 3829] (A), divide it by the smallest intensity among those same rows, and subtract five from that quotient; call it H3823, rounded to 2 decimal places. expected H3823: -3.92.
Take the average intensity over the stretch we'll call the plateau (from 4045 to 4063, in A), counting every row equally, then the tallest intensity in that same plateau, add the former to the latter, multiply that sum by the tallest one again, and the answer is 117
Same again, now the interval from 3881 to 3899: 100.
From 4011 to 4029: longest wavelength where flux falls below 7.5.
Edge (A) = 4024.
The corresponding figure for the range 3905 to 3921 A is 3920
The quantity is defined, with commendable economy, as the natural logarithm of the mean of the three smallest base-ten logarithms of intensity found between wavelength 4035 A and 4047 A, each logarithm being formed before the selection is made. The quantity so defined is -0.148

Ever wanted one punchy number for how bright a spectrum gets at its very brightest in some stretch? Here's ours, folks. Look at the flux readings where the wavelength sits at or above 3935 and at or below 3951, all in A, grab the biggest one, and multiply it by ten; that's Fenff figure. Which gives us 70.0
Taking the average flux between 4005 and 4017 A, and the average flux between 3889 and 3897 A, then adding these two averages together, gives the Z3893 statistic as 13.4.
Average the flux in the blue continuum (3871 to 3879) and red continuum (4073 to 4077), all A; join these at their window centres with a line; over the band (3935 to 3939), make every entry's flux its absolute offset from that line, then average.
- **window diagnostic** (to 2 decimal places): 3.03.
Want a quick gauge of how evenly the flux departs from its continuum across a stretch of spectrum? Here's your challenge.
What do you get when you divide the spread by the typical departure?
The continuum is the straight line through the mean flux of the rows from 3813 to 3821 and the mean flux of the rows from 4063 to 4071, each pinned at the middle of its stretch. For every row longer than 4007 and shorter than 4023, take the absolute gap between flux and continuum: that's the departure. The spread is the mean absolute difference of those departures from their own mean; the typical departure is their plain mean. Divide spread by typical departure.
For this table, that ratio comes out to 0.25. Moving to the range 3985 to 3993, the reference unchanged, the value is 0.28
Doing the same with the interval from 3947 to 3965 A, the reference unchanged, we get 0.74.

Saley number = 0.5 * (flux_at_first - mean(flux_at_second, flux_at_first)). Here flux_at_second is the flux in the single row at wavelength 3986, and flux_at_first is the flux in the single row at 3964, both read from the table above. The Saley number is -0.4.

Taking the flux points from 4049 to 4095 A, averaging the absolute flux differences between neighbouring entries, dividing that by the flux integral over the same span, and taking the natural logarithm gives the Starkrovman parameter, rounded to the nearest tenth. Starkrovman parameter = -7.4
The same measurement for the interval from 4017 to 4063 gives -7.2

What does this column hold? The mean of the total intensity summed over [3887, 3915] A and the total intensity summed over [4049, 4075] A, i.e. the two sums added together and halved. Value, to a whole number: 94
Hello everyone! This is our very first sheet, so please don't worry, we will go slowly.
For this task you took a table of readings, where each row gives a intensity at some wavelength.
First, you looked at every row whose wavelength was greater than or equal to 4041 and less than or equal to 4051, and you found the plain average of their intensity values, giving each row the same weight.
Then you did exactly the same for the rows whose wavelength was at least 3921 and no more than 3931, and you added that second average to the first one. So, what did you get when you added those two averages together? 13.4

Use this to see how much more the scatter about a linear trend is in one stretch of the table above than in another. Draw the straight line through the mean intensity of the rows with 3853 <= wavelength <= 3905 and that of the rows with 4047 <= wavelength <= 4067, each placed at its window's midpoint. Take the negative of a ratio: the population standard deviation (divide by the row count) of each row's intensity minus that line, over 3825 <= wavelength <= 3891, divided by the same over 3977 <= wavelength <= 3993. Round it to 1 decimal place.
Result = -4.3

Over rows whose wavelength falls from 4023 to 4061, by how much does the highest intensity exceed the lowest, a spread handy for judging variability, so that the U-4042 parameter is 1.0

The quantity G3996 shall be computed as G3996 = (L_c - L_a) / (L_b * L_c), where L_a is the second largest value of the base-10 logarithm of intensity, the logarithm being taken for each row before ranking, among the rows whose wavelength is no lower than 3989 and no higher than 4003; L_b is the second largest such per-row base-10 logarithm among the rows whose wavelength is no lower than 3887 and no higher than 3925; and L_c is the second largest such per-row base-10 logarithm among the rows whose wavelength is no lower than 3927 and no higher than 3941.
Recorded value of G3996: -0.21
